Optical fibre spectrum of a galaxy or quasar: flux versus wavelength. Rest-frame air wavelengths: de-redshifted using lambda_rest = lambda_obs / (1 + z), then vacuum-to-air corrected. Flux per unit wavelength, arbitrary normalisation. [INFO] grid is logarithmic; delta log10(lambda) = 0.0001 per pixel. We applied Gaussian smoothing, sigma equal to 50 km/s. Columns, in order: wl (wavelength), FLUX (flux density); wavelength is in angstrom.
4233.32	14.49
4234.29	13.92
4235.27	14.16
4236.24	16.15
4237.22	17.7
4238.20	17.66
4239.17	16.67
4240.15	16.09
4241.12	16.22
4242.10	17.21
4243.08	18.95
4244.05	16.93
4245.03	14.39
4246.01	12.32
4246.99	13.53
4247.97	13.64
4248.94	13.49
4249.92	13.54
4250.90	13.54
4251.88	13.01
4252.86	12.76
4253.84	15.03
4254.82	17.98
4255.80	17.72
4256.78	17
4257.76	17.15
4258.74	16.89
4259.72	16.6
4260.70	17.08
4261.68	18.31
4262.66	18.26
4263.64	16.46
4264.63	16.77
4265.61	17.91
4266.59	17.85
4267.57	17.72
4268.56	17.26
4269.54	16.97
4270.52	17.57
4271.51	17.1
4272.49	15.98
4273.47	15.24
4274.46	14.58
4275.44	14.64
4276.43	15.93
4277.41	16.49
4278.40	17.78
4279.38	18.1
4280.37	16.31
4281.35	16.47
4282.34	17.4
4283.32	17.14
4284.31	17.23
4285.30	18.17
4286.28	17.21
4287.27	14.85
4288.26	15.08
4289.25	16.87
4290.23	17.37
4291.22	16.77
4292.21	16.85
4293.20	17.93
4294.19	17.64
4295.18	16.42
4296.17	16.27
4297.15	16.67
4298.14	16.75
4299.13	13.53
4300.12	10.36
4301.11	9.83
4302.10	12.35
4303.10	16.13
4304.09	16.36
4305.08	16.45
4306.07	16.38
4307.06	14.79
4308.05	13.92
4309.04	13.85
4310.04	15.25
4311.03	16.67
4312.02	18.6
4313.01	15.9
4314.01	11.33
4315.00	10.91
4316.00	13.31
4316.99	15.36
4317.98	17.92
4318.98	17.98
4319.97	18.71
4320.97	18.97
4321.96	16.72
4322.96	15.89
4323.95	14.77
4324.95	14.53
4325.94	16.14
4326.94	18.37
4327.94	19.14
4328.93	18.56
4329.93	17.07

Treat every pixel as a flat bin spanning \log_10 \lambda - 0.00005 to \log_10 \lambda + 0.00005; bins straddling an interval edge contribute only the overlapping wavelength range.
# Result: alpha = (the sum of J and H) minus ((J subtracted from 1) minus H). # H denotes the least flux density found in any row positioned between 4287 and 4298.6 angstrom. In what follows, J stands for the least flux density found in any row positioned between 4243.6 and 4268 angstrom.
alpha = 53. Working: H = 14.85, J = 12.32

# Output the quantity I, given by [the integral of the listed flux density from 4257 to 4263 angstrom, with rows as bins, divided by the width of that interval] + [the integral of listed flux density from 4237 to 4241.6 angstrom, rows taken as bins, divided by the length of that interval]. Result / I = 34.19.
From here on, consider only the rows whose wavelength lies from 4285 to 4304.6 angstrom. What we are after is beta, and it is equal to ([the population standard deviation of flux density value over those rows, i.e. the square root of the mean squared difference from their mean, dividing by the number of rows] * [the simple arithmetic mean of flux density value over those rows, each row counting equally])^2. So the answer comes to 1317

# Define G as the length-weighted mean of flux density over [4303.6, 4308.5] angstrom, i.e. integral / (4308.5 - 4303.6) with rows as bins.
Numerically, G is 15.6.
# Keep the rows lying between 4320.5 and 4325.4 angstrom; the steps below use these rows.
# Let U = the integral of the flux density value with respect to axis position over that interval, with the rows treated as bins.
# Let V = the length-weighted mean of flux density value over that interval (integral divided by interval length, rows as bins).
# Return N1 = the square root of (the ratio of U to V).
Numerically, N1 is 2.21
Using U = 79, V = 16.2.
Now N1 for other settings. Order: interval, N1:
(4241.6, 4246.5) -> 2.21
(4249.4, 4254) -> 2.14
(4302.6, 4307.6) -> 2.24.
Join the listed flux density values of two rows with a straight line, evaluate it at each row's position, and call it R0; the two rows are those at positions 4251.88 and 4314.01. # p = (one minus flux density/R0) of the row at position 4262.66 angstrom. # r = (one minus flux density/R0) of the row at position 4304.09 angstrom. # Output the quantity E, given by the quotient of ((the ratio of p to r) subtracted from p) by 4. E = -0.37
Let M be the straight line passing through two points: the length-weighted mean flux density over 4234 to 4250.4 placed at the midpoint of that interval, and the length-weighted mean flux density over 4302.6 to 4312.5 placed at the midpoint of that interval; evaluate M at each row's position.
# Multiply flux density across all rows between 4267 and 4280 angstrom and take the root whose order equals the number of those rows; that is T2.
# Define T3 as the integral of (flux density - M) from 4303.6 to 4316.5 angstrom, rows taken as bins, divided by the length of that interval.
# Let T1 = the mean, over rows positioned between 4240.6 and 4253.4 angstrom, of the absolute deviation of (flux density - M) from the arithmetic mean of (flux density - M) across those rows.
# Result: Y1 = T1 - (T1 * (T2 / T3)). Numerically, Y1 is 31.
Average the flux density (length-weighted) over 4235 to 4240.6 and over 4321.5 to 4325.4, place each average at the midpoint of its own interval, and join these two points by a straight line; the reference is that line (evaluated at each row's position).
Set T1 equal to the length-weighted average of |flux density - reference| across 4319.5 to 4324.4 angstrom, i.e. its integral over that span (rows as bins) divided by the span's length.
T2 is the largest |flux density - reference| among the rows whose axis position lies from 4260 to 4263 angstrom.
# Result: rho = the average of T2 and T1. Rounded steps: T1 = 1.8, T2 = 2.1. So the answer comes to 2.0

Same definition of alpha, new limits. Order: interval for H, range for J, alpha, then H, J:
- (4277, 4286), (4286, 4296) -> 61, 16.31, 14.85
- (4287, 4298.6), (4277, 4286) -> 61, 14.85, 16.31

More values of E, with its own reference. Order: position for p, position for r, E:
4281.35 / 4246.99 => -3.04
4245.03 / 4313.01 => -0.08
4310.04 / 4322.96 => -0.28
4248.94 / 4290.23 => -0.02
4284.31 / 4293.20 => -0.31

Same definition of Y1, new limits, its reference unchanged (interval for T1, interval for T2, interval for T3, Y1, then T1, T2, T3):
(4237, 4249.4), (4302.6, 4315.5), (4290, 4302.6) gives 52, 1.8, 15.0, -0.5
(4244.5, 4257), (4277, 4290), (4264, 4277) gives -25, 1.5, 16.8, 1.0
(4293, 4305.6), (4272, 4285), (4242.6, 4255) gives 37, 2.2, 16.4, -1.0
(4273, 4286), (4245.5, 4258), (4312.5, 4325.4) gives 43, 1.0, 14.5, -0.3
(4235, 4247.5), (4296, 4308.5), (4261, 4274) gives -12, 1.5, 14.4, 1.6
